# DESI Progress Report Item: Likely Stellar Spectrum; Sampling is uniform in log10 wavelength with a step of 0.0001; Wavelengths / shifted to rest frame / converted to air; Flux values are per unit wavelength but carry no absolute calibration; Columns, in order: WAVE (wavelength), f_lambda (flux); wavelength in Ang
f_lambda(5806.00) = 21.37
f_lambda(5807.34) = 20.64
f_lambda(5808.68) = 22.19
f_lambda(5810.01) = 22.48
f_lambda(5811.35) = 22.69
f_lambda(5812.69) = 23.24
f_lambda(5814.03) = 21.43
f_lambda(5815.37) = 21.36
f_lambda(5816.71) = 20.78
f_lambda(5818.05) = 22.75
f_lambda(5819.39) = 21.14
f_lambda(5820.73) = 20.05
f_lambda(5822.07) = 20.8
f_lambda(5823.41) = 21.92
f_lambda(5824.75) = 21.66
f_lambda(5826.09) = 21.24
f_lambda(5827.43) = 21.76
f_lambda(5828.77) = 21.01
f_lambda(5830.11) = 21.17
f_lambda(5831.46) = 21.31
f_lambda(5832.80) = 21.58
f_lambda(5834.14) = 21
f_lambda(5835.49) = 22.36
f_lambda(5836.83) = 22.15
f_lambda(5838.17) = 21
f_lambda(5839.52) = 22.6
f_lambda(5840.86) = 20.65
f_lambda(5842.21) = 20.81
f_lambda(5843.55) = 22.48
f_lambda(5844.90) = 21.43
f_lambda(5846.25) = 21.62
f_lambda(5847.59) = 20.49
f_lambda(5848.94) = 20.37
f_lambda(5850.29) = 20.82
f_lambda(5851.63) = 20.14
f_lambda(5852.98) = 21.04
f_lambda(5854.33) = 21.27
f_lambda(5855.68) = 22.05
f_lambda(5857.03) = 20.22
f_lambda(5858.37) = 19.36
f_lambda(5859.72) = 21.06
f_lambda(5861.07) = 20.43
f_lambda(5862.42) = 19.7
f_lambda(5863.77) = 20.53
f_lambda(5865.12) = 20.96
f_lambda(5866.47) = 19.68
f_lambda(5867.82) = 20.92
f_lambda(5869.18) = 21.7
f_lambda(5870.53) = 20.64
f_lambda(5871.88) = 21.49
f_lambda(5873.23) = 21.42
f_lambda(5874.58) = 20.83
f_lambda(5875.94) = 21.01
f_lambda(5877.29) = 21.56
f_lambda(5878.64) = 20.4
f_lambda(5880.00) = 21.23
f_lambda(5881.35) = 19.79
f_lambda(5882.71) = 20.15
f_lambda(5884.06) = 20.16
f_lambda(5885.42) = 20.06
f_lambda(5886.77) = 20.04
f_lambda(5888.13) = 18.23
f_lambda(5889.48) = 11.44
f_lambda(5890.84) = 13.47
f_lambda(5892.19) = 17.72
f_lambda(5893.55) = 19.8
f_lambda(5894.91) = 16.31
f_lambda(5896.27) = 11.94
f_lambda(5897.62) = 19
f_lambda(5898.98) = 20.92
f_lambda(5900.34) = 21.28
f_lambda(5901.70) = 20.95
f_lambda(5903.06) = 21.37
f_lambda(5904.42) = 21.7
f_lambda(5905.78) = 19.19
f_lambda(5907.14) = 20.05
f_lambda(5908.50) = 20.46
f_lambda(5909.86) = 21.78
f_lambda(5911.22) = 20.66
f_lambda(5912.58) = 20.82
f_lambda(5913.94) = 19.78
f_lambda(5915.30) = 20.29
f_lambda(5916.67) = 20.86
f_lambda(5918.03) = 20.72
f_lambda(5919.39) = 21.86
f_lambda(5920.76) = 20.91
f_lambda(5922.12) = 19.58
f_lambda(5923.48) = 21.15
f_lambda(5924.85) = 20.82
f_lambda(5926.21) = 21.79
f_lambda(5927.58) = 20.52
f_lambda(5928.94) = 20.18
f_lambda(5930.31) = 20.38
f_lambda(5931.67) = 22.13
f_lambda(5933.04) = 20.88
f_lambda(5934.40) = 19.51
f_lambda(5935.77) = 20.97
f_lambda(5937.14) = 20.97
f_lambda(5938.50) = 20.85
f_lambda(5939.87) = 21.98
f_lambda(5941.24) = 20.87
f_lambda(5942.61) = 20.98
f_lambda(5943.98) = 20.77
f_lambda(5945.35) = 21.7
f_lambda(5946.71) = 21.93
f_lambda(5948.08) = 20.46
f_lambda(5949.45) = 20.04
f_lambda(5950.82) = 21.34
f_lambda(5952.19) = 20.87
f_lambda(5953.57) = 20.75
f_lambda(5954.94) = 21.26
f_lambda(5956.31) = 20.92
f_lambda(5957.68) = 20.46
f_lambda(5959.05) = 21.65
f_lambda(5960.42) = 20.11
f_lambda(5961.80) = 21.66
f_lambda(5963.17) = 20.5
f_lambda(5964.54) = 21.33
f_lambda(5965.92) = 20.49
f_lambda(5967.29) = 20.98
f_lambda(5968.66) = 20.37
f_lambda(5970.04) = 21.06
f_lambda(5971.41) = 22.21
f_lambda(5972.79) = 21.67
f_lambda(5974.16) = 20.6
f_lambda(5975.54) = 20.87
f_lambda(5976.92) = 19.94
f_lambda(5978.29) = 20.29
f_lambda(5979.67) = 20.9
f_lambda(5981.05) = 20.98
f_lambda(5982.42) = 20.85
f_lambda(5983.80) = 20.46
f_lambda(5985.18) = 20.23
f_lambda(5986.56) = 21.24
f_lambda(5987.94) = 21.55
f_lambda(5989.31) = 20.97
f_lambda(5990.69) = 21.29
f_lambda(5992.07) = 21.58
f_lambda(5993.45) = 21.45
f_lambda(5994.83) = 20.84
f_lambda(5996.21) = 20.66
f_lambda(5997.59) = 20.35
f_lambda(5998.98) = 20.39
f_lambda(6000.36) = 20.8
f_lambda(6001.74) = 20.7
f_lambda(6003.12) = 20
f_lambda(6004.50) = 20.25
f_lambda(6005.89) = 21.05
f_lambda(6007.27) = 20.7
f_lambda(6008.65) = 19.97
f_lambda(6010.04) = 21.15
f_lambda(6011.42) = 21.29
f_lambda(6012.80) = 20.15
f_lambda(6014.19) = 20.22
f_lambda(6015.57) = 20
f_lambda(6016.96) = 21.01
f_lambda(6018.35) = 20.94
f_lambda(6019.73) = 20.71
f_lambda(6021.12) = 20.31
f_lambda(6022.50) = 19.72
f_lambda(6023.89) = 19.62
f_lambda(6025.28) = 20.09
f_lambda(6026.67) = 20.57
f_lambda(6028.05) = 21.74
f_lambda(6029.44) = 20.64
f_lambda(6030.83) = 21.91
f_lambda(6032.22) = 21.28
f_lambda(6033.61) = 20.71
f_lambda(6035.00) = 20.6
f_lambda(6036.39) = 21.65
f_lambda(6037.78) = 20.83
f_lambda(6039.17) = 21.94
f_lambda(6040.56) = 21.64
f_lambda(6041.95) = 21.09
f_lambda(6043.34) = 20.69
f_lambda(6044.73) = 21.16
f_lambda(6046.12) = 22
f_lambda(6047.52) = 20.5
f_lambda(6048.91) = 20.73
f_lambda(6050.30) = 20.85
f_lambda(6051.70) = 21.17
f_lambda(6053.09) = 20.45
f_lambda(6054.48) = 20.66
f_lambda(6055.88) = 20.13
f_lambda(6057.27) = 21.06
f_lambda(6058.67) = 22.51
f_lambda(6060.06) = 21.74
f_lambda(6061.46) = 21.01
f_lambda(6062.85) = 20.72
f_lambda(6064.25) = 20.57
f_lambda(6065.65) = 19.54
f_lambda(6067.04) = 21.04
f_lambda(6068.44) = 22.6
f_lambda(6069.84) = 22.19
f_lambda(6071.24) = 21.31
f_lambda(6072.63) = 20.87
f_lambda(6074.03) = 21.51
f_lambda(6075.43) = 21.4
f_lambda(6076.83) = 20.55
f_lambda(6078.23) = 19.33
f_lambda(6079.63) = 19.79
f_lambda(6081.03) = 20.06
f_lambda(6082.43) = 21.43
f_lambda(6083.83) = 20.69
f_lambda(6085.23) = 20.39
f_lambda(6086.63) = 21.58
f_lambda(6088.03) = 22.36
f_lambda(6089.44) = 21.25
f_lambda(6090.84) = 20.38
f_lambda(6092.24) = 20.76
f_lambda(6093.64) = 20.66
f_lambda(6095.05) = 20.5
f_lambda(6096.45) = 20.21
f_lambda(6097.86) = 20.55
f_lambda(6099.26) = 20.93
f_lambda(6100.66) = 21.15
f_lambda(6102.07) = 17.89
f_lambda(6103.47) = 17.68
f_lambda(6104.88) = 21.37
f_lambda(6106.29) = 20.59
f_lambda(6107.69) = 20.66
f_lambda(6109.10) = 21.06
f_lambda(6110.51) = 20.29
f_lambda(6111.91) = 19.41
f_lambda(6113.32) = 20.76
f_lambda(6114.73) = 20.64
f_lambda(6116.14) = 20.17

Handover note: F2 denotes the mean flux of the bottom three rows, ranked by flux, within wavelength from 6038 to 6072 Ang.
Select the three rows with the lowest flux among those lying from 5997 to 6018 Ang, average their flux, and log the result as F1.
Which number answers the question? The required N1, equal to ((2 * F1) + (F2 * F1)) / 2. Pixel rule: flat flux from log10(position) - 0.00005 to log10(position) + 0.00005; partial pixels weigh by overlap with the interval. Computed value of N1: 220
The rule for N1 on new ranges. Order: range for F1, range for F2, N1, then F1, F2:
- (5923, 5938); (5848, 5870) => 216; 20.0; 19.6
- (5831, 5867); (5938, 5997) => 216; 19.6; 20.0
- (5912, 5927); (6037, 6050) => 225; 19.9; 20.6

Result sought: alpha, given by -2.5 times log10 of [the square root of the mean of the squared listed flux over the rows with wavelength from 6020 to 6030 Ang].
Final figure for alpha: -3.27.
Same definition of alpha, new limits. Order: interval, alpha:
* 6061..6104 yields -3.29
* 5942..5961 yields -3.30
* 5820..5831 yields -3.32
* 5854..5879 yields -3.30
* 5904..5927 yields -3.29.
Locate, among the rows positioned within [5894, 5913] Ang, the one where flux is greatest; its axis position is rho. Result 5909.86 Ang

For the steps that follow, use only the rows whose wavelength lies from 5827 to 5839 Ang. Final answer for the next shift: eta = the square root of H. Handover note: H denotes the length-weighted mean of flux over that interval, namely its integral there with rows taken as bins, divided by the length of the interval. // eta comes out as 4.64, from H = 21.5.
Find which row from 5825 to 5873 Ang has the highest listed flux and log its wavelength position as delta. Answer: 5839.52 Ang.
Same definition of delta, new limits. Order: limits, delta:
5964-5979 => 5971.41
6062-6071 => 6068.44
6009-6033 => 6030.83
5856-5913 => 5909.86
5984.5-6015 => 5992.07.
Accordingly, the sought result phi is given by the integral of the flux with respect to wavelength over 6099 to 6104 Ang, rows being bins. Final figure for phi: 97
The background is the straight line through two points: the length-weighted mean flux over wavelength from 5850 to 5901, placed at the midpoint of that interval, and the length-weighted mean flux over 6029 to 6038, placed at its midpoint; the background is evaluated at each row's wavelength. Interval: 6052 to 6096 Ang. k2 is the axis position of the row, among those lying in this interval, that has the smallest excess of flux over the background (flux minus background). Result 6078.23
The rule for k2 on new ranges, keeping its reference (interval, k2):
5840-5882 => 5858.37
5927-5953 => 5934.40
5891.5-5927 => 5896.27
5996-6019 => 6015.57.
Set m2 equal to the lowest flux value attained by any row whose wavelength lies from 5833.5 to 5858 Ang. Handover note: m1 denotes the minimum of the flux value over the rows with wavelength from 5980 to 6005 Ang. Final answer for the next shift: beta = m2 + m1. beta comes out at 40.1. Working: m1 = 20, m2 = 20.14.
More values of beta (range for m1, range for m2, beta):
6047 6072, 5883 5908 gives 31.0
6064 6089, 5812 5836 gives 39.4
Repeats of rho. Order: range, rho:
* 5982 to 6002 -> 5992.07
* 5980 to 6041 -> 6039.17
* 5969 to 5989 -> 5971.41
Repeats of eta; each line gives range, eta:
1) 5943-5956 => 4.58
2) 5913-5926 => 4.55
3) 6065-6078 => 4.60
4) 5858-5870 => 4.53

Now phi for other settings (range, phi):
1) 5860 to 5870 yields 206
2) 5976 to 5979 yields 61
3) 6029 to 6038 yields 190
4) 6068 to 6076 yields 173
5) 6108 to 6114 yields 122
